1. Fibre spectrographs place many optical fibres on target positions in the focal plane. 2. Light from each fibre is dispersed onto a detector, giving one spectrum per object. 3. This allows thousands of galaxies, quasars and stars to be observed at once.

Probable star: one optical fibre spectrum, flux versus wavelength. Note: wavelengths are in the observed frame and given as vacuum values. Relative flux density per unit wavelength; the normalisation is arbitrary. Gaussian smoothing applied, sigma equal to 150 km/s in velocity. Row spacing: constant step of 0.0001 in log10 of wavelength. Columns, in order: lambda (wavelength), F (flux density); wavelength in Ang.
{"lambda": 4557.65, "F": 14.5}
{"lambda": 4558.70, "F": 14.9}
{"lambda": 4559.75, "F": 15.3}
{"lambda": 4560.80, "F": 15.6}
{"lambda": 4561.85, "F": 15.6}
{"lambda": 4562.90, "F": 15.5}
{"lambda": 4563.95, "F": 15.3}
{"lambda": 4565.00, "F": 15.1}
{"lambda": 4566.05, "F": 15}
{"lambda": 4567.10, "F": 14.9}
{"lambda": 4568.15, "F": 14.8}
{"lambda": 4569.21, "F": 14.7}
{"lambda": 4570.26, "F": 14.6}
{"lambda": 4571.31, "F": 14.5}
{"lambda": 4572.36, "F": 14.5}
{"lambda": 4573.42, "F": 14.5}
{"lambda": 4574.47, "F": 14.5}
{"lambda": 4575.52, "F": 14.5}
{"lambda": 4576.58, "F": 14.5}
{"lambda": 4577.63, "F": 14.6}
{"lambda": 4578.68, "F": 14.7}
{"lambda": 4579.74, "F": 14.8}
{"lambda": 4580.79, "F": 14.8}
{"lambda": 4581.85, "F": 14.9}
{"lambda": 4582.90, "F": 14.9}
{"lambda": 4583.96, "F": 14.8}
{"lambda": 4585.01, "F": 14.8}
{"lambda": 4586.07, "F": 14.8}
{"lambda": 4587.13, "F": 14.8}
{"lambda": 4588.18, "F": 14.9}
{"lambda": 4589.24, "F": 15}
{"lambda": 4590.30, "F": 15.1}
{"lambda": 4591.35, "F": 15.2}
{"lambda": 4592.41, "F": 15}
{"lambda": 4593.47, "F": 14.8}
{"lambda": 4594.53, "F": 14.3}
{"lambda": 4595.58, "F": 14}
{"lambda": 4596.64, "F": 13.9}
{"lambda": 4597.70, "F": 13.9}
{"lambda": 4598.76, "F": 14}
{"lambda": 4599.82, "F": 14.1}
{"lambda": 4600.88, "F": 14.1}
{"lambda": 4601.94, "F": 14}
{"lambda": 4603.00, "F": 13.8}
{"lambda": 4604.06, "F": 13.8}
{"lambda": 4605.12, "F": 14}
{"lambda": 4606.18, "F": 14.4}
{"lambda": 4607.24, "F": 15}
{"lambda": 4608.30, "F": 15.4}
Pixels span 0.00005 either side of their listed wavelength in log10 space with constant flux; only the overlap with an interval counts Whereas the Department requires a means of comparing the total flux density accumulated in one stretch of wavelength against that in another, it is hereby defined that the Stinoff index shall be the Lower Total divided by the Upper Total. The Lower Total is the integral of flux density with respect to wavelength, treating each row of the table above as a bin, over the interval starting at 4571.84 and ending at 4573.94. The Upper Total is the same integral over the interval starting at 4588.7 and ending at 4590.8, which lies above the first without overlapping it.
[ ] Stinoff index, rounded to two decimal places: 0.96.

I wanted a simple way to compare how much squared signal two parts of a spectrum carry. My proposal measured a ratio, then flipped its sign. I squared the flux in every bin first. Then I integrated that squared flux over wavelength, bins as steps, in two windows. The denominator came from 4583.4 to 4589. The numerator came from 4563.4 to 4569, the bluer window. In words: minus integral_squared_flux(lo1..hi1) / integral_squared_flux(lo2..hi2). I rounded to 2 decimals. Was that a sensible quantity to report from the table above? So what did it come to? -1.02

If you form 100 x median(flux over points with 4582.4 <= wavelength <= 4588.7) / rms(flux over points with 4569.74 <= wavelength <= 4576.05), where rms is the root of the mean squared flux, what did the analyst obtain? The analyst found 102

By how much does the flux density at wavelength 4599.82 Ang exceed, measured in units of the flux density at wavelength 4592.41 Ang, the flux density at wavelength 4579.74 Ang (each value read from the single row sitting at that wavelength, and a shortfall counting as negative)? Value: -0.047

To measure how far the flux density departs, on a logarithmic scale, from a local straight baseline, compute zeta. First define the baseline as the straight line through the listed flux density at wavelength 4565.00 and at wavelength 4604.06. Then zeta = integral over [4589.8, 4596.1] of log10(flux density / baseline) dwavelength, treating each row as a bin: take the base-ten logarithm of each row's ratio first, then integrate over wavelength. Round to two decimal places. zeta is 0.11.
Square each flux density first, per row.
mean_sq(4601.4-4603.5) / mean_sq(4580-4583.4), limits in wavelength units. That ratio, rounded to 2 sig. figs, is 0.87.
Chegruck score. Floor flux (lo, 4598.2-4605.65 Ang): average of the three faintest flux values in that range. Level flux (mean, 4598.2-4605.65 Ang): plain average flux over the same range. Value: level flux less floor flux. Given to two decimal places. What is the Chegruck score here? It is 0.10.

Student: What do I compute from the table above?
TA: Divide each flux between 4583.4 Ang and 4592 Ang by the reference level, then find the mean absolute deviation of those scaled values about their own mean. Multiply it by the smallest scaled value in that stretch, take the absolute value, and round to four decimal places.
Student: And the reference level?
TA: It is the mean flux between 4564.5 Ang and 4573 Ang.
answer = 0.0089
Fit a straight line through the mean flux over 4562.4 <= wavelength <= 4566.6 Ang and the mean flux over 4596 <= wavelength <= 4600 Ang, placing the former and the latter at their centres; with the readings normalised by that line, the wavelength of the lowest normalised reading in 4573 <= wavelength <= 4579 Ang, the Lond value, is 4573.42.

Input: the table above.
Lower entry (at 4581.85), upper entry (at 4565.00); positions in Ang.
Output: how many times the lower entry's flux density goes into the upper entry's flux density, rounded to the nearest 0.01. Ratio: 1.01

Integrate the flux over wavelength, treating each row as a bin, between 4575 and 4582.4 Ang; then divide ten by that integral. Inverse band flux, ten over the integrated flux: 0.092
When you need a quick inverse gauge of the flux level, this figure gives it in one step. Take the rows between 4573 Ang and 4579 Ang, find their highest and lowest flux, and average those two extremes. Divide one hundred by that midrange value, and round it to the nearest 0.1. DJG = 6.8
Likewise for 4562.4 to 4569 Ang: 6.6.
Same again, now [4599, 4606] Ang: 7.2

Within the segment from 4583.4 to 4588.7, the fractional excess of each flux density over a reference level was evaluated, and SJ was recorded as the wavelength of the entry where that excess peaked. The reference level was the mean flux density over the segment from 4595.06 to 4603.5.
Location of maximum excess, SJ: 4588.18 Ang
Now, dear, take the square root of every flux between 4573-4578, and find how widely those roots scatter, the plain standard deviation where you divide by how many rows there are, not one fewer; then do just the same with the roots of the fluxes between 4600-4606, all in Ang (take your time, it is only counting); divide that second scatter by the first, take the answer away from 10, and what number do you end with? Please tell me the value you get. 6.9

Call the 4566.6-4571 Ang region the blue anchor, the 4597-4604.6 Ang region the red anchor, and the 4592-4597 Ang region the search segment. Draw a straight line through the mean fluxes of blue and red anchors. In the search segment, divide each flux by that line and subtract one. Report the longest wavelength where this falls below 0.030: 4596.64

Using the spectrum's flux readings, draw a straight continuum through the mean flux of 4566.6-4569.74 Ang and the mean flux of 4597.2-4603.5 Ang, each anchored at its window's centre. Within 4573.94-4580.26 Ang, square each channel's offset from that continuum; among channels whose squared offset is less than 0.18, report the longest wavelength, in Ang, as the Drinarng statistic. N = 4579.74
